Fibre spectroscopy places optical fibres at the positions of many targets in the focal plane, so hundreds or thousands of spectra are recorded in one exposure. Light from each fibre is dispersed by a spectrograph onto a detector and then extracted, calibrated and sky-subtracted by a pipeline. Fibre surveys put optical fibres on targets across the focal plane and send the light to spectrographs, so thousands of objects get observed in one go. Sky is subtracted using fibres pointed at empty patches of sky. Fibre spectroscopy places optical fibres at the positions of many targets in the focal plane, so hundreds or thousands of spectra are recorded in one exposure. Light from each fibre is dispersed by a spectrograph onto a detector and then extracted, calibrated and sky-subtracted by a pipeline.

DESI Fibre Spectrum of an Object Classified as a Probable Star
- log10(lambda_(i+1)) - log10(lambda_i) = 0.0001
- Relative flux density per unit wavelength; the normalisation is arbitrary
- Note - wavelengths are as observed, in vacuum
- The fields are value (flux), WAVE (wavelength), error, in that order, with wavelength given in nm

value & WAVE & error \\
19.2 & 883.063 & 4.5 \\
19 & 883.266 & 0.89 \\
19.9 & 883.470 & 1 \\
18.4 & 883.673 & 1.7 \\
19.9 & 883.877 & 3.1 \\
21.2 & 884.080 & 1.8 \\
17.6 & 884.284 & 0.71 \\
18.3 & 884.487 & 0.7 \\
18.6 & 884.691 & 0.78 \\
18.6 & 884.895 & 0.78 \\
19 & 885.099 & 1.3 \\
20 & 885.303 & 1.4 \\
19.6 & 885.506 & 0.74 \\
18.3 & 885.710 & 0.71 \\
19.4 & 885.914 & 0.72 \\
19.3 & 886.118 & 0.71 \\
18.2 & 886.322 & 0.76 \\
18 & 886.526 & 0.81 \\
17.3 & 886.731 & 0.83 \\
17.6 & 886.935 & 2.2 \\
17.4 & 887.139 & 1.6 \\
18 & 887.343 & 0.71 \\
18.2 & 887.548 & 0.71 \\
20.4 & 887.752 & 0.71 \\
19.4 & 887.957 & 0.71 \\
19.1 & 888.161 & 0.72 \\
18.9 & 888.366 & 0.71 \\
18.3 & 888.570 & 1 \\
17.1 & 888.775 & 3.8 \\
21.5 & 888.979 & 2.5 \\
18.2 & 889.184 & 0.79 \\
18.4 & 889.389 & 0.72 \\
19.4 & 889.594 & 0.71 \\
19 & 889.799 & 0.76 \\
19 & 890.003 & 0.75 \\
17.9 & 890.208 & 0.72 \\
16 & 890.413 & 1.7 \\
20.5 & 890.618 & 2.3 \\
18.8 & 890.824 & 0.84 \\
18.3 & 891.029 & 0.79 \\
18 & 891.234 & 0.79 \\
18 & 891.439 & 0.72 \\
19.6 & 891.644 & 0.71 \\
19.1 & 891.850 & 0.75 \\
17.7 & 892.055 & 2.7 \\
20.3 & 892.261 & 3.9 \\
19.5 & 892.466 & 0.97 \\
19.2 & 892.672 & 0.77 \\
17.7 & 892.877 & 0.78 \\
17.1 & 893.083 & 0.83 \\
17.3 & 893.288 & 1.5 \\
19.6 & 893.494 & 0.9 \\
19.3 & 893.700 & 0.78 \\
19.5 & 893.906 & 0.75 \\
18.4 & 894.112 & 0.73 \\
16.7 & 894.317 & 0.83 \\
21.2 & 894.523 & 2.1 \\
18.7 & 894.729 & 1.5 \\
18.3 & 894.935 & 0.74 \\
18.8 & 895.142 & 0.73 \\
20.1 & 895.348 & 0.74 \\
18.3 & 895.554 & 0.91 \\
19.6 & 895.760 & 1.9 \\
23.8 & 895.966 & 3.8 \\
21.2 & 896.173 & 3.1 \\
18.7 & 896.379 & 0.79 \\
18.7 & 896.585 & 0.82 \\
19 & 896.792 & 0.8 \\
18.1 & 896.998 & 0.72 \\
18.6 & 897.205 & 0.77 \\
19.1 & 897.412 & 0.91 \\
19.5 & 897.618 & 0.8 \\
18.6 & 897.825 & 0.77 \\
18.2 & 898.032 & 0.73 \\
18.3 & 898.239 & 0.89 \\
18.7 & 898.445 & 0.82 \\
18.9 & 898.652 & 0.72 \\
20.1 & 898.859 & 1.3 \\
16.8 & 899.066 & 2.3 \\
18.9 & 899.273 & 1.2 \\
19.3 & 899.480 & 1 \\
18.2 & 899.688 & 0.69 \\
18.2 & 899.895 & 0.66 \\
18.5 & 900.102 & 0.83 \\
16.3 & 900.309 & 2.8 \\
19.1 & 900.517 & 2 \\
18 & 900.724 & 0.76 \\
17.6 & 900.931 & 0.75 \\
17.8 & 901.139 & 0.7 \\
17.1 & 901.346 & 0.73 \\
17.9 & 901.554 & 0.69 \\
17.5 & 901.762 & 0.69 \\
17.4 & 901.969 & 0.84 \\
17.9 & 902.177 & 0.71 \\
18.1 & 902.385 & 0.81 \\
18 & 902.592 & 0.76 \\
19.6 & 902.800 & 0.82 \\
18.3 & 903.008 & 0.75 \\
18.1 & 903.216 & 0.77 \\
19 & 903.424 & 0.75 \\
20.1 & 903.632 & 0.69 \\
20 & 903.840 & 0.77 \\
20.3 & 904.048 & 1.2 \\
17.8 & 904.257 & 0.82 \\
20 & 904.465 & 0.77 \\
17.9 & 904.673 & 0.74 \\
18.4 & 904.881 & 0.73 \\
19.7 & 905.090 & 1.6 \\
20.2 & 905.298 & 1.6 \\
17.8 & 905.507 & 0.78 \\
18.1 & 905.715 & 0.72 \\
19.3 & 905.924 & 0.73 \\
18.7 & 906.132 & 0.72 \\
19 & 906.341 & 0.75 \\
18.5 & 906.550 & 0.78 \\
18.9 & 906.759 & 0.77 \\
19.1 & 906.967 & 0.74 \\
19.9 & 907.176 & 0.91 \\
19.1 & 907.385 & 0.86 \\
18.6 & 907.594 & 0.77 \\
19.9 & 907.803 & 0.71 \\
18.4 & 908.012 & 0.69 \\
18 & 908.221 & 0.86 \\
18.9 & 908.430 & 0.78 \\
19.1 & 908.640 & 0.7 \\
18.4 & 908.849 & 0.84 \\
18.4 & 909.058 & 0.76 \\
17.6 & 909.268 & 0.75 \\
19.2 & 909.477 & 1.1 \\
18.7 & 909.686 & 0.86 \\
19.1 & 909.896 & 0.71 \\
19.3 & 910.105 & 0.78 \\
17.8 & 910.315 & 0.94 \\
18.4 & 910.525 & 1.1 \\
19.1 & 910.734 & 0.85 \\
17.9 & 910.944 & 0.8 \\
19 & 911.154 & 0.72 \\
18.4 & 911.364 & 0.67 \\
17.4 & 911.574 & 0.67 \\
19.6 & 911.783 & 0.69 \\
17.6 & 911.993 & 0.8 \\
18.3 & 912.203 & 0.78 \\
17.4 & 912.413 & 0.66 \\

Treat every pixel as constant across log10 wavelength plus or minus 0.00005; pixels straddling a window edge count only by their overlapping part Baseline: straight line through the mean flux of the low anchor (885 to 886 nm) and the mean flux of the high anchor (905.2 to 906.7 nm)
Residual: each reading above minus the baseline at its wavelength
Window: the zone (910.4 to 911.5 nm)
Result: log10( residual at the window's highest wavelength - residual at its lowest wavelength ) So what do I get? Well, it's -1.7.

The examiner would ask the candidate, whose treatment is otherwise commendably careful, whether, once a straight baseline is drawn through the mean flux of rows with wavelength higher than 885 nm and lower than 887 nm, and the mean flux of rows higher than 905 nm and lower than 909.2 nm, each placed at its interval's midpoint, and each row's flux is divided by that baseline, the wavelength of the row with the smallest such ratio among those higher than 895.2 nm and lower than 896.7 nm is 895.554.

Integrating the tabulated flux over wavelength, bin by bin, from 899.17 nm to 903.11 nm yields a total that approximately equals 71.3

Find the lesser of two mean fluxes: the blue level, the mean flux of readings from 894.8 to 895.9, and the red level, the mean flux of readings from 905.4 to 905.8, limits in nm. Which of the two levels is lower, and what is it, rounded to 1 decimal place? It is 18.0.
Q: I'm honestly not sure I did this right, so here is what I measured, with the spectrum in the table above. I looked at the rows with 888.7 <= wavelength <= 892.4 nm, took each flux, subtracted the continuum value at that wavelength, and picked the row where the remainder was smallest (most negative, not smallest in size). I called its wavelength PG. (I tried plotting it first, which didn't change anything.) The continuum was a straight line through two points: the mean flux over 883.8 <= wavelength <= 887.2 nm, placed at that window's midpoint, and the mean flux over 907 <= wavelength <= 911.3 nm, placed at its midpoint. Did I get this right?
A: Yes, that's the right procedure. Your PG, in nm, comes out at 890.413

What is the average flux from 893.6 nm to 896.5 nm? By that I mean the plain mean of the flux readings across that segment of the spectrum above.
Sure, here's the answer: 19.47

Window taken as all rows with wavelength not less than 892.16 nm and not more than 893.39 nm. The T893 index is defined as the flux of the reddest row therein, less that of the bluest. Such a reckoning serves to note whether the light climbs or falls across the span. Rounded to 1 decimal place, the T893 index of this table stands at -3.0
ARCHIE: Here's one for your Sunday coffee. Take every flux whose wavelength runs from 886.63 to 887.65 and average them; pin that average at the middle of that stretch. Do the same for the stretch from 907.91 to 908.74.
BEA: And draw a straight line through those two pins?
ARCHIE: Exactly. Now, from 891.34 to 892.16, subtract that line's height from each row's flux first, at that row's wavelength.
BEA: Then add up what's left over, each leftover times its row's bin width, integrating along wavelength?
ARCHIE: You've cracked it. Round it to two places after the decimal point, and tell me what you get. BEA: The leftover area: 0.58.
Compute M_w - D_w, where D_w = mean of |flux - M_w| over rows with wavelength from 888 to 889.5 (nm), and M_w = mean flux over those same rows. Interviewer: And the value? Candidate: 17.9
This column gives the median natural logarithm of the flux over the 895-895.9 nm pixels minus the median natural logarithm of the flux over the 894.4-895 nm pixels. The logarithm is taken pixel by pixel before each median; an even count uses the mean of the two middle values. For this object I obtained 0.026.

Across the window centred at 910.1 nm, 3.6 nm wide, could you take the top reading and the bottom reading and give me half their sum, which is 18.5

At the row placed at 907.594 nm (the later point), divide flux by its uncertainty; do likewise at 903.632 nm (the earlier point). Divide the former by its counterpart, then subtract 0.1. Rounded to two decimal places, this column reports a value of 0.73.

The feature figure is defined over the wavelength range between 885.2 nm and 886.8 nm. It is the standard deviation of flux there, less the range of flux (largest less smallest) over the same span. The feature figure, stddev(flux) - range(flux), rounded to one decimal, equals -1.8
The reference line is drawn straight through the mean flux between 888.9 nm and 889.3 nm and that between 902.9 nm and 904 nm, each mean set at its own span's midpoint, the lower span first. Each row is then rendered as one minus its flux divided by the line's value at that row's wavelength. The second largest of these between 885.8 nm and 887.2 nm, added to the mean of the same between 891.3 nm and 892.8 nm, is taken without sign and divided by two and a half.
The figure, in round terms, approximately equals 0.06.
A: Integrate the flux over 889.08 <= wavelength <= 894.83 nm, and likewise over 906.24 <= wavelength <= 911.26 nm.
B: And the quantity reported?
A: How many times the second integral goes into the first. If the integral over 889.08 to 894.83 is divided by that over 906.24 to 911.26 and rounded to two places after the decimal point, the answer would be 1.14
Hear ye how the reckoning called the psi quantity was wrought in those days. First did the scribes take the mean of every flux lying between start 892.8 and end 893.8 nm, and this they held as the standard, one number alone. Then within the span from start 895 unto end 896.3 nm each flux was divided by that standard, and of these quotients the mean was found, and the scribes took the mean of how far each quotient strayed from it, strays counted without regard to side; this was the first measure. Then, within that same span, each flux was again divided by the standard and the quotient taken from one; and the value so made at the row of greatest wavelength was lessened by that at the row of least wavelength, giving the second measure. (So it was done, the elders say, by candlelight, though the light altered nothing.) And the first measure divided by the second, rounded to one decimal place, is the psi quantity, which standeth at -0.6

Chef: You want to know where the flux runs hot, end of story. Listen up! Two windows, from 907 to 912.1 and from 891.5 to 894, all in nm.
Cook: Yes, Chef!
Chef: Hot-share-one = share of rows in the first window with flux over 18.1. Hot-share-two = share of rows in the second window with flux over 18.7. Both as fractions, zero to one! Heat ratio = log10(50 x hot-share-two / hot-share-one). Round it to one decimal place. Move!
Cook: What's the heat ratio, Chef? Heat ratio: 1.6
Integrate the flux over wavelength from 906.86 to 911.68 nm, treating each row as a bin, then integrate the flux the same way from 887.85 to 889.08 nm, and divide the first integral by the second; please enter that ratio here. 3.8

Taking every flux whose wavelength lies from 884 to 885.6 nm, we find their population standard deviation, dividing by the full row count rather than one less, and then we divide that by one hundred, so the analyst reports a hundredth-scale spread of 0.011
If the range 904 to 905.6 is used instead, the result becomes 0.011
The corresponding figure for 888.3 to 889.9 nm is 0.012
